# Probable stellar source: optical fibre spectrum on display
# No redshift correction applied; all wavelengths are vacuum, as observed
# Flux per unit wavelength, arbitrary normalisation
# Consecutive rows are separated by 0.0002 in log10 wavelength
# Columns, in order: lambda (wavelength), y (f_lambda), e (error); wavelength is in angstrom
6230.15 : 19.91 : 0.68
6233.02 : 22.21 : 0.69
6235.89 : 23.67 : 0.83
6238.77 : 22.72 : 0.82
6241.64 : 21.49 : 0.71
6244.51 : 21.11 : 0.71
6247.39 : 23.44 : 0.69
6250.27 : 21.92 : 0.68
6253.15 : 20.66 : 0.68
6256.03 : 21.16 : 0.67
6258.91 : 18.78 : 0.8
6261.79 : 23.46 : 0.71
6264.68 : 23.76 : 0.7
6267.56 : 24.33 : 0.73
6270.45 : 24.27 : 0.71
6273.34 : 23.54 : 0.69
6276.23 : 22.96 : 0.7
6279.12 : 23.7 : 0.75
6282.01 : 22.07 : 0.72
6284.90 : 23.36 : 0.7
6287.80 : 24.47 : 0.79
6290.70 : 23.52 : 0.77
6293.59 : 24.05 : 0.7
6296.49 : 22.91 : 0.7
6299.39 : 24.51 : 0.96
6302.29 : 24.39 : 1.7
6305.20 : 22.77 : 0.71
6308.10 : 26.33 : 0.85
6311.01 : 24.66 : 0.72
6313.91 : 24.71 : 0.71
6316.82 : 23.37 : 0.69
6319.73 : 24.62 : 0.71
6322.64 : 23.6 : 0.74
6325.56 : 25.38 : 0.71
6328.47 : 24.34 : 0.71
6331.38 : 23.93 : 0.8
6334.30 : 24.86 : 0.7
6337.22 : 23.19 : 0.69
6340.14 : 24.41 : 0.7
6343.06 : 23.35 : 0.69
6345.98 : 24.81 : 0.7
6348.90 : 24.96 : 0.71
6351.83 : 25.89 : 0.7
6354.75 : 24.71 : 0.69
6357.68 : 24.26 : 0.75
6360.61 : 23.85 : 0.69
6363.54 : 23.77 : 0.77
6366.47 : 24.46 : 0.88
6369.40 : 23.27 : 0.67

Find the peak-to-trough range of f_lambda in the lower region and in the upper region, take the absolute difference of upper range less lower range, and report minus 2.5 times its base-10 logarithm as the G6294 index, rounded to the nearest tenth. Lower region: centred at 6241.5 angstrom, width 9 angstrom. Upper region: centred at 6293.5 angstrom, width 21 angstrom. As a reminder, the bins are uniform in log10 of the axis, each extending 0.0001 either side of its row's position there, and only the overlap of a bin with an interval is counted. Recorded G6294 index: 5.0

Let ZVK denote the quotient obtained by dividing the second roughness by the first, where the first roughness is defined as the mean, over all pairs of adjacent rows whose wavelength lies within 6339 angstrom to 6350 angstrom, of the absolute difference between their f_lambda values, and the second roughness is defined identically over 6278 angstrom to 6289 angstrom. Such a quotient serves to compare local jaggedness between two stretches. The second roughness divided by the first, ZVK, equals 1.5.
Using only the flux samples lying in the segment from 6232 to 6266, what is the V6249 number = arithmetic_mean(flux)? 22.0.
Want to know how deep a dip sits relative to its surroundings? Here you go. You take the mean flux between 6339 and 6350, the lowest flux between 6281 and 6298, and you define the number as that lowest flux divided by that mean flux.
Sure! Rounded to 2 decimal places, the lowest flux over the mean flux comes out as 0.91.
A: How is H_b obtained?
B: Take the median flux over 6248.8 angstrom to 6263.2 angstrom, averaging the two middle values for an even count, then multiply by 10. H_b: 212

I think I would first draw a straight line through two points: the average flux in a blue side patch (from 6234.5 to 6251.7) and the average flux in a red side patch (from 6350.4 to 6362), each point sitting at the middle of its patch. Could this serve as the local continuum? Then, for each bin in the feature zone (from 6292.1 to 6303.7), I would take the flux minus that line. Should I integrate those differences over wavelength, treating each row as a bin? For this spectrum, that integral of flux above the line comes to 5.4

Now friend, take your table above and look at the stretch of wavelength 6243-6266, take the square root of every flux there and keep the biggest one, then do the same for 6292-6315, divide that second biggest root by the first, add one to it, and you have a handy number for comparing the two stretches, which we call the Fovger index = 2.05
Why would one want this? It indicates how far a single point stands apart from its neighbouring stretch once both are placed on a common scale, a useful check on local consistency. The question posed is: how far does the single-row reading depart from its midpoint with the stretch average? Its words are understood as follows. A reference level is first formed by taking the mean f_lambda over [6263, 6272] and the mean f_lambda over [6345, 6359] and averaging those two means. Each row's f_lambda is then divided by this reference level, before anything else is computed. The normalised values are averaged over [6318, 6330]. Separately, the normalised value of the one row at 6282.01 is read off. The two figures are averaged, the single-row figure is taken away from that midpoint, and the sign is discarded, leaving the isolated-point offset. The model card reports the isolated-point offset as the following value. 0.049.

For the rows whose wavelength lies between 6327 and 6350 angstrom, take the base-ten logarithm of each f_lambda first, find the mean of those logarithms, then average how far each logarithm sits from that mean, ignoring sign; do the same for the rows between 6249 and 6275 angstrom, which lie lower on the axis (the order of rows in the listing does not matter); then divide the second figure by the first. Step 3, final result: 3.2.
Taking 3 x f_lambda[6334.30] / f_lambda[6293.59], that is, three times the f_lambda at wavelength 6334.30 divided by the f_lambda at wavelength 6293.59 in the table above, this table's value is 3.10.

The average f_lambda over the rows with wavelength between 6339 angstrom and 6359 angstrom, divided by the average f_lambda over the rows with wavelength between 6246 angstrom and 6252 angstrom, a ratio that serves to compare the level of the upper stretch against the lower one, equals 1.09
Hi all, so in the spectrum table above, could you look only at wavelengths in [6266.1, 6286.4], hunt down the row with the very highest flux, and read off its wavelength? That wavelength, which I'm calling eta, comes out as 6267.56 angstrom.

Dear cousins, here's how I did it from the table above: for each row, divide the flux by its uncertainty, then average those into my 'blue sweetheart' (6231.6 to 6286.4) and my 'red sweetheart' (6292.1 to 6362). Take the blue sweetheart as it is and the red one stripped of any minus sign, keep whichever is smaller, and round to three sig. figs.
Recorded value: 31.4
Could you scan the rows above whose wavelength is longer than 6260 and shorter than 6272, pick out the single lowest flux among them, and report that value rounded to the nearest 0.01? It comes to 23.46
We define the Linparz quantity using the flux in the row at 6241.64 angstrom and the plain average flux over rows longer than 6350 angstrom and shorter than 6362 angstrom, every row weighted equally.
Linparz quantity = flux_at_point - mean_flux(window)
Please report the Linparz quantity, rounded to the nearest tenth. -3.2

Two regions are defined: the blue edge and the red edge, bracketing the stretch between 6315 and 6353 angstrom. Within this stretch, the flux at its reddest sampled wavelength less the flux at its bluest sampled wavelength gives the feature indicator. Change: 2.5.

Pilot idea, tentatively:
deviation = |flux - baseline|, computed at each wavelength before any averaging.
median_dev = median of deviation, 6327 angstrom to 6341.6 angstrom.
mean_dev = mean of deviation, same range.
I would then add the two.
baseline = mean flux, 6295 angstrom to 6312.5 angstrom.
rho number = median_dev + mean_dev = 0.78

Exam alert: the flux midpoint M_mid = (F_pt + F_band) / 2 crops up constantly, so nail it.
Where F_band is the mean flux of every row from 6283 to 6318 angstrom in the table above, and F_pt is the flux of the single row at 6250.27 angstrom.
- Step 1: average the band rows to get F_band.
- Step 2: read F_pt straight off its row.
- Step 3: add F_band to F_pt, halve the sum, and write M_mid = 23.0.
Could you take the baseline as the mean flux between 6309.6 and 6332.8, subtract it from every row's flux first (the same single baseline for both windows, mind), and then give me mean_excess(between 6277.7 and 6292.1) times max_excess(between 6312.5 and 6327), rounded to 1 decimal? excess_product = -1.0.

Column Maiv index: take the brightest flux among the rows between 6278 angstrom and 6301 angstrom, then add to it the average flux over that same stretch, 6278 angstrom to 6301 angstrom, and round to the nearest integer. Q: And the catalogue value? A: 48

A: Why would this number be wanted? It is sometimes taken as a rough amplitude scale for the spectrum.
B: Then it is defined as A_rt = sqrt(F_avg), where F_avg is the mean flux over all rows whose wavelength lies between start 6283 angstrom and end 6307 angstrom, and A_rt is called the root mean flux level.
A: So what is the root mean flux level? 4.87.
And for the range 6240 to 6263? 4.64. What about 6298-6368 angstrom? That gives 4.94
